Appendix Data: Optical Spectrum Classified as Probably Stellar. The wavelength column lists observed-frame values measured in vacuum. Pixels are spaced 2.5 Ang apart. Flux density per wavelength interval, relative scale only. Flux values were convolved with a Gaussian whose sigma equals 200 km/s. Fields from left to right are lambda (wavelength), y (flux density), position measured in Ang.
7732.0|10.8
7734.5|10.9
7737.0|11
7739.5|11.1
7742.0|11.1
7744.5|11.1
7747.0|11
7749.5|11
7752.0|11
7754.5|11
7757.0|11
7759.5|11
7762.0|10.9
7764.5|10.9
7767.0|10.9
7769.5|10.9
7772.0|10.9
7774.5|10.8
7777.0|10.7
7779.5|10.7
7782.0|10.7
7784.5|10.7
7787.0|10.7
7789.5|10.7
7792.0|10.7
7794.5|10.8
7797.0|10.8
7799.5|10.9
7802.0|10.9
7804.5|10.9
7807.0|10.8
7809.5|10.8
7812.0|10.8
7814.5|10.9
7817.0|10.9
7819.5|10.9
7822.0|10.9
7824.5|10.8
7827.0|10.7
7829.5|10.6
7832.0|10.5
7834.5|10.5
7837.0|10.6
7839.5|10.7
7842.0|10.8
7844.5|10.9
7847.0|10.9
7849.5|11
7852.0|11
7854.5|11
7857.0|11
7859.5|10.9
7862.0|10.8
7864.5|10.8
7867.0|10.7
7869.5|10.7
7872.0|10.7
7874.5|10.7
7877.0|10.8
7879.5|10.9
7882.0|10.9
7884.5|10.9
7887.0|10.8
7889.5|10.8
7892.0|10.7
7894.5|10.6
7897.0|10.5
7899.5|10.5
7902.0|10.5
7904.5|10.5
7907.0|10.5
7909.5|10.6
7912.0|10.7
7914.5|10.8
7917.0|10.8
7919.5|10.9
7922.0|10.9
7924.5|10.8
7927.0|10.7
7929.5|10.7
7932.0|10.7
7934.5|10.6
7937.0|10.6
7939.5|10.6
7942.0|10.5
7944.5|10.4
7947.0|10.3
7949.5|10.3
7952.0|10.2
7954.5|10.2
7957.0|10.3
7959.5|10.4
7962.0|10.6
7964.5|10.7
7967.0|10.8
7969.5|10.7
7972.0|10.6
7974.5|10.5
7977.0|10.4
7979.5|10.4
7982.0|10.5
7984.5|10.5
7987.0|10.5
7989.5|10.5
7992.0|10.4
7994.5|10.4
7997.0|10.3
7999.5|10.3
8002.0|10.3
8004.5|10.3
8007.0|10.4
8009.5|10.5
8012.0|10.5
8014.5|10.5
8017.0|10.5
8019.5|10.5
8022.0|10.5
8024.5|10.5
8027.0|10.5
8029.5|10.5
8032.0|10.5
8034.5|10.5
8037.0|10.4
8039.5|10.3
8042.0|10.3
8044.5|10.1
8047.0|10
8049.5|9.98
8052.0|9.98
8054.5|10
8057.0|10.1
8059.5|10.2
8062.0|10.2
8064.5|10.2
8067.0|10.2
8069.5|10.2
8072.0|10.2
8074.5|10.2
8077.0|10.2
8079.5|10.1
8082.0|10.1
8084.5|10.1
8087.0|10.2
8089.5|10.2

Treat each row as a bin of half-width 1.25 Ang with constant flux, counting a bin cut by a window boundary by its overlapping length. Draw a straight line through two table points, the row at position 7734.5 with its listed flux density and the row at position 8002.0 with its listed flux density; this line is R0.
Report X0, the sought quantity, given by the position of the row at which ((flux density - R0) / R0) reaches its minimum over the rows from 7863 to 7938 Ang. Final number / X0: 7897.0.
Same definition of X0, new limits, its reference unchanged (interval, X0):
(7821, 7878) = 7832.0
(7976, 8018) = 7997.0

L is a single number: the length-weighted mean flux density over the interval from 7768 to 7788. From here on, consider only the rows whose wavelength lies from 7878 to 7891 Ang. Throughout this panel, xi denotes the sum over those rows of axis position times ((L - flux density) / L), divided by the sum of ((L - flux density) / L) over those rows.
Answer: 7882.9 Ang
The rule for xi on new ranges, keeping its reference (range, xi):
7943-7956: 7950.0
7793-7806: 7801.1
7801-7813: 7805.0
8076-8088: 8082.0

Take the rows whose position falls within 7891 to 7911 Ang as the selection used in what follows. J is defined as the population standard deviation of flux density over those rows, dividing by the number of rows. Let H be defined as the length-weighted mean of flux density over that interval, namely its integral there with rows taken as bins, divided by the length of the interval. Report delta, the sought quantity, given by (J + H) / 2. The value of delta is 5.31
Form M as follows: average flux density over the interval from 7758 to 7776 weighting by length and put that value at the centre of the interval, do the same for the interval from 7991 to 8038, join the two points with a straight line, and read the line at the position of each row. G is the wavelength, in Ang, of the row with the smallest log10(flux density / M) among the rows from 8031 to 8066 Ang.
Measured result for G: 8049.5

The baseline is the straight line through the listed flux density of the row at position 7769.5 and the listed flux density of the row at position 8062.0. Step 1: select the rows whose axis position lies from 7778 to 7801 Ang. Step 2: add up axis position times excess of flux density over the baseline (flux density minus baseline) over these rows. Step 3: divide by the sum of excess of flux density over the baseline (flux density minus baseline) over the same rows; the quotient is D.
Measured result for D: 7785.2 Ang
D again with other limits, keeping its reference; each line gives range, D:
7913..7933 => 7922.4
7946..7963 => 7950.7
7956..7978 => 7969.3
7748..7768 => 7753.9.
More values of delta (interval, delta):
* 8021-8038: 5.26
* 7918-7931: 5.44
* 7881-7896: 5.44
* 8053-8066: 5.11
